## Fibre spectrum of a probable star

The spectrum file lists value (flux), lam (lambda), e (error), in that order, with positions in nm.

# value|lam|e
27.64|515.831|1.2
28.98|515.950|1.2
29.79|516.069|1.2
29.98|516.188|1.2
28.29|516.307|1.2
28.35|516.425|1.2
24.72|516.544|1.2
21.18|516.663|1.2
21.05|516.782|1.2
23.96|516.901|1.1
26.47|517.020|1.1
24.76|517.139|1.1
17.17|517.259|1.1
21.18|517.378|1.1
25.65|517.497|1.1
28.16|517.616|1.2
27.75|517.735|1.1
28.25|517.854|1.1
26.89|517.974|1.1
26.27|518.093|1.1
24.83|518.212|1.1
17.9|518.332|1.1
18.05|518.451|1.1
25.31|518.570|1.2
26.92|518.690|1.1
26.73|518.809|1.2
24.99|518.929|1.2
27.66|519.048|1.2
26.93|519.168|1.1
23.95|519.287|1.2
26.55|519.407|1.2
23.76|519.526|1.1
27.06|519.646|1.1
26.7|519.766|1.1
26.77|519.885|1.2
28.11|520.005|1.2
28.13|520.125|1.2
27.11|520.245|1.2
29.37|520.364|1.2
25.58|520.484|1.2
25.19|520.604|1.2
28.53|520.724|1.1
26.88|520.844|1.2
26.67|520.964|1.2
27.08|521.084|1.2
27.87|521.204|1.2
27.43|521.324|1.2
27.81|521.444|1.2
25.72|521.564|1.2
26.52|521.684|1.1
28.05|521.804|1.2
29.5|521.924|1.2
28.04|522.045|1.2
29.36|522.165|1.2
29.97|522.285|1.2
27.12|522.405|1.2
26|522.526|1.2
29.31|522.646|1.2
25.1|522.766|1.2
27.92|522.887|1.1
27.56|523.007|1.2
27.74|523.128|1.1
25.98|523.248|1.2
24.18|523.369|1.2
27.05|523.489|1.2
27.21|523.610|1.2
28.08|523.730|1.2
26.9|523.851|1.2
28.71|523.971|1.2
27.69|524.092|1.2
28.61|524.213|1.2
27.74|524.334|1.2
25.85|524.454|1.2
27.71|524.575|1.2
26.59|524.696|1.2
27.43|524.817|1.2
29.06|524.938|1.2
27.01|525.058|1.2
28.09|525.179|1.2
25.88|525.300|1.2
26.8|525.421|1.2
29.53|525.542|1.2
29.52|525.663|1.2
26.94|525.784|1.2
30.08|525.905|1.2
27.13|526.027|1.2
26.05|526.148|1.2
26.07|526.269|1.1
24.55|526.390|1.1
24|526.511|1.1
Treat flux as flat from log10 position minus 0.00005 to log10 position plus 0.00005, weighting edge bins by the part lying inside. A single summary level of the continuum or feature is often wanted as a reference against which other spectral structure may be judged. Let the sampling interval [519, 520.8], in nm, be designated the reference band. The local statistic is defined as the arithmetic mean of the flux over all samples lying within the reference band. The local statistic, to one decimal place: 26.8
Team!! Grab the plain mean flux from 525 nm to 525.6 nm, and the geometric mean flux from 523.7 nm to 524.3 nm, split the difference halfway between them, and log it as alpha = 27.7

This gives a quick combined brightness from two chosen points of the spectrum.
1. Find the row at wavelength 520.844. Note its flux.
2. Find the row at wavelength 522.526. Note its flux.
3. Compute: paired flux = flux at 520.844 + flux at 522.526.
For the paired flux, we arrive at 52.9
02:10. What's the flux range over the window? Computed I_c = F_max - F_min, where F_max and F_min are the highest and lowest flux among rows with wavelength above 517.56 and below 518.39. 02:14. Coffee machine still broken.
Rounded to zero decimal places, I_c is 10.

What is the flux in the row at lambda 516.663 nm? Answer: 21.18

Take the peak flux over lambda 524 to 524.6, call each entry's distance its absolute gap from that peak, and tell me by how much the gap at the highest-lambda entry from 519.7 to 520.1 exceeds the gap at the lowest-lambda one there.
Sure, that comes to -1.41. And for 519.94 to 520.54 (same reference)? 2.53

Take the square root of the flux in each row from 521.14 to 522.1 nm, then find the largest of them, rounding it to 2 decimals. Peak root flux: 5.43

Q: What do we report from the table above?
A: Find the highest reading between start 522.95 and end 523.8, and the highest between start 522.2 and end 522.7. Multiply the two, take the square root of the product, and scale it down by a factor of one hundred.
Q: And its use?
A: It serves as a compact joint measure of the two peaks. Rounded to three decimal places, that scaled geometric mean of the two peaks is 0.290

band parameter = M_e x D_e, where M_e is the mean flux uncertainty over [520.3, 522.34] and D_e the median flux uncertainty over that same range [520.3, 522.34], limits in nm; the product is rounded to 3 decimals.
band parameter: 1.426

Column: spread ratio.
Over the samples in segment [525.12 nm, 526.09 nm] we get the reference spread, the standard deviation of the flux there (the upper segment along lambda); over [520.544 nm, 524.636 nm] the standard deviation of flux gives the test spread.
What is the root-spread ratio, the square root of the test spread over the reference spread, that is 0.9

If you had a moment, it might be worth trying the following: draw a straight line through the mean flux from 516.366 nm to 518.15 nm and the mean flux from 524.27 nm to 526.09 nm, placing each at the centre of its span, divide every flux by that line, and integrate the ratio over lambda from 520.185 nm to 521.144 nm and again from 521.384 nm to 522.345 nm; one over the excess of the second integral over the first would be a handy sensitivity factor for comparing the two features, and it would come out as 41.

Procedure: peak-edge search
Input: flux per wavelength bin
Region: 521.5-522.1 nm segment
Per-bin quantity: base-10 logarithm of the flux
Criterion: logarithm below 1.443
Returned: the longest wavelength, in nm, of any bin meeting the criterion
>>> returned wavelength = 521.684 nm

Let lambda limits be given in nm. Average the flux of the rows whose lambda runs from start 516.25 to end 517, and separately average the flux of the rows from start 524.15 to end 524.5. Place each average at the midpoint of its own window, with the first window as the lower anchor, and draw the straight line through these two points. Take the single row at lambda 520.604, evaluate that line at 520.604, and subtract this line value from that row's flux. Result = -0.9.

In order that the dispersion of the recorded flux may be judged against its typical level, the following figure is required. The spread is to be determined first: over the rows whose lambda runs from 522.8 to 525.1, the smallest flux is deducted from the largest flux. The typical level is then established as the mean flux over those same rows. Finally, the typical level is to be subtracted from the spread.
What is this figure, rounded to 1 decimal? -22.4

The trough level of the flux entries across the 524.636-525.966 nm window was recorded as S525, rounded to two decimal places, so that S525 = 25.88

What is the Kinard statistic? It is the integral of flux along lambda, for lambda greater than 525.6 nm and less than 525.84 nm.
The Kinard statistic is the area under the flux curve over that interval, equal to 6.8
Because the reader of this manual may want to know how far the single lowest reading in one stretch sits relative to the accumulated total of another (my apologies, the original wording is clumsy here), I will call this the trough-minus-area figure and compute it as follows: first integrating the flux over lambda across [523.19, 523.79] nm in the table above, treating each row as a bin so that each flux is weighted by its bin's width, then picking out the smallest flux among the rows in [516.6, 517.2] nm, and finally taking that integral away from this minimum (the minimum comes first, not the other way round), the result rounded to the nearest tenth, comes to 5.1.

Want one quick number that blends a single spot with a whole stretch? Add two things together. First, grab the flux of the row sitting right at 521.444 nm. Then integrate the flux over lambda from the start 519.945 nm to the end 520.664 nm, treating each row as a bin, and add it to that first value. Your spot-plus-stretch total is 47.4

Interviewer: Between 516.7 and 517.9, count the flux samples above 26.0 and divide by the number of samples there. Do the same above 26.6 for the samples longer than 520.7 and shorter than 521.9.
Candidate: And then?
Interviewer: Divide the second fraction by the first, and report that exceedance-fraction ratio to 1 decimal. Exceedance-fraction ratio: 2.0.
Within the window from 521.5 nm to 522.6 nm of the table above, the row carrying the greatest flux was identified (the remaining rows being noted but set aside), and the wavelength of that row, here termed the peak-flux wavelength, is 522.285 nm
